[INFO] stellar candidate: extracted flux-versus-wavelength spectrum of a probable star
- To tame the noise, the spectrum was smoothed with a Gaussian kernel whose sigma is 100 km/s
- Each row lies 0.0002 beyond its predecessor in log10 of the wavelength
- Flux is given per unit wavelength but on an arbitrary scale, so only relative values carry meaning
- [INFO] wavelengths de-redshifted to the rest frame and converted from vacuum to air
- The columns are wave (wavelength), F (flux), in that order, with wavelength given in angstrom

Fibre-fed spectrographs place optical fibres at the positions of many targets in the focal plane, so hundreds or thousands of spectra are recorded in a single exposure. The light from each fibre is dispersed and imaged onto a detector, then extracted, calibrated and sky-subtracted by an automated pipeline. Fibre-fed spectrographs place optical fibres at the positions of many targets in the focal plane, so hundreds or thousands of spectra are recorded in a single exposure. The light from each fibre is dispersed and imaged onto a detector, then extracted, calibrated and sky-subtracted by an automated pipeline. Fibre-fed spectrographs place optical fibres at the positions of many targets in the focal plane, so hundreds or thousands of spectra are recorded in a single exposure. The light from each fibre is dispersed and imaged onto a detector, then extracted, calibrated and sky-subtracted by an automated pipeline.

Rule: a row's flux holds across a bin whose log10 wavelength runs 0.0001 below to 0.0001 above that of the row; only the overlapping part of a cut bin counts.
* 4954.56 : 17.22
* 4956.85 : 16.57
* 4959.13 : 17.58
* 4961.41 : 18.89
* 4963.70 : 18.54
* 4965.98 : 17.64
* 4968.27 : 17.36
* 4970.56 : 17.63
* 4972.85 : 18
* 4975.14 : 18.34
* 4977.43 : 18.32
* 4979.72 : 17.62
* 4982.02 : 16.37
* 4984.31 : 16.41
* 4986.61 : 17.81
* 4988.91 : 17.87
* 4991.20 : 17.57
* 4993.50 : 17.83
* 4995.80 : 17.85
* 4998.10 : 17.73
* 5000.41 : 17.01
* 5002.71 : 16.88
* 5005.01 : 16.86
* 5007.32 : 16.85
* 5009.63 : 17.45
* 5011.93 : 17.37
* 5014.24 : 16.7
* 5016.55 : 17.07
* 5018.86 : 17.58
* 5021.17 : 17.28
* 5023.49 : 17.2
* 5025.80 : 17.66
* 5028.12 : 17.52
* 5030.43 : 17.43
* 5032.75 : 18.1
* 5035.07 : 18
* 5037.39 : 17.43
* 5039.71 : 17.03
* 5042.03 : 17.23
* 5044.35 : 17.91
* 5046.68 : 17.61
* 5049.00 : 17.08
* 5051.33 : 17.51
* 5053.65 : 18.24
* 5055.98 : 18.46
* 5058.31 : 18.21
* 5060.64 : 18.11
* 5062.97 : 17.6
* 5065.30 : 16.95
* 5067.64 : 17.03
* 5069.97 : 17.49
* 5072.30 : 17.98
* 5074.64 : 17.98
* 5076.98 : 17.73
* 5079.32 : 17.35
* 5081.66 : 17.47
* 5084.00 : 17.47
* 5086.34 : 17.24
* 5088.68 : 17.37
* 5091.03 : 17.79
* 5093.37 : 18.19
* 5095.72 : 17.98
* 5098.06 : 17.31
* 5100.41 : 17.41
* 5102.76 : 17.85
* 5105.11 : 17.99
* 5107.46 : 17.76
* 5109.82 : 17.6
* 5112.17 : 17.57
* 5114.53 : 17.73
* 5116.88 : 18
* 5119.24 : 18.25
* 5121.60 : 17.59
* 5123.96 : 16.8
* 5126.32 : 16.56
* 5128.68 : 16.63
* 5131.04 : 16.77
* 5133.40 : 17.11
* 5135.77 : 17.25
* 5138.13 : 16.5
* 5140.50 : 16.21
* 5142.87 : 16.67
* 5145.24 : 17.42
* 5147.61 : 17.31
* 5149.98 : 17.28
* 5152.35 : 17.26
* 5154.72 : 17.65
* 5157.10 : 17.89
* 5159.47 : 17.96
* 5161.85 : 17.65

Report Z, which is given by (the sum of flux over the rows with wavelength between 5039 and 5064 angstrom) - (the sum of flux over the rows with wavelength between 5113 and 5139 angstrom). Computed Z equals 6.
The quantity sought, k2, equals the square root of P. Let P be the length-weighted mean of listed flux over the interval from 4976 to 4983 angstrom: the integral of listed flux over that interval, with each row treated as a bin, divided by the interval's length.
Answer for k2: 4.18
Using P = 17.5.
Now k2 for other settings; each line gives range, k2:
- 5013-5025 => 4.14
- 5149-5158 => 4.18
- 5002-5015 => 4.13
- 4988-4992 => 4.21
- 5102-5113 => 4.21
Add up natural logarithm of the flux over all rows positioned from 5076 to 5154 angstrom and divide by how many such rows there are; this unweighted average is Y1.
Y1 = 2.855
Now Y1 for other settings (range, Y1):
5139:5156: 2.840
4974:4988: 2.860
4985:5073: 2.863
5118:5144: 2.829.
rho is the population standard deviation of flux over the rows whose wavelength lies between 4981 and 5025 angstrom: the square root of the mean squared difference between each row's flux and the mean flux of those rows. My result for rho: 0.471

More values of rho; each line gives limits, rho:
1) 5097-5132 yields 0.516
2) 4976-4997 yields 0.634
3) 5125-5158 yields 0.467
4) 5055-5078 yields 0.469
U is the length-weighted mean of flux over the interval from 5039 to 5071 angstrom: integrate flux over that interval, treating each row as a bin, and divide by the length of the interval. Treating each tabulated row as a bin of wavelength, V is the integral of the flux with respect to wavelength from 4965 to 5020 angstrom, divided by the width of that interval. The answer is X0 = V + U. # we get 35.0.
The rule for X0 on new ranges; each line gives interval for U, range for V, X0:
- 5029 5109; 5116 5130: 34.9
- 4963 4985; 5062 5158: 35.0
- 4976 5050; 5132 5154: 34.4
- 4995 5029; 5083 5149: 34.6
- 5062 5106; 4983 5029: 34.9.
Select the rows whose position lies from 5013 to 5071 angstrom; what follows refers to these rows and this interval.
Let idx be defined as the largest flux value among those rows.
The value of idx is 18.46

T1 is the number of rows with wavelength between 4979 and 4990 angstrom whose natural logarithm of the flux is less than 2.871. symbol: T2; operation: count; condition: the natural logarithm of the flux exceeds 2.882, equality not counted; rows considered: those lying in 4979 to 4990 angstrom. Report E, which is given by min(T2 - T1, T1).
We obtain -2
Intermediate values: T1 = 3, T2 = 1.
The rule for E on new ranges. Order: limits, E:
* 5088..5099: 0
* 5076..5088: -4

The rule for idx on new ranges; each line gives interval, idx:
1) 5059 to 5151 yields 18.25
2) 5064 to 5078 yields 17.98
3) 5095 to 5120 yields 18.25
